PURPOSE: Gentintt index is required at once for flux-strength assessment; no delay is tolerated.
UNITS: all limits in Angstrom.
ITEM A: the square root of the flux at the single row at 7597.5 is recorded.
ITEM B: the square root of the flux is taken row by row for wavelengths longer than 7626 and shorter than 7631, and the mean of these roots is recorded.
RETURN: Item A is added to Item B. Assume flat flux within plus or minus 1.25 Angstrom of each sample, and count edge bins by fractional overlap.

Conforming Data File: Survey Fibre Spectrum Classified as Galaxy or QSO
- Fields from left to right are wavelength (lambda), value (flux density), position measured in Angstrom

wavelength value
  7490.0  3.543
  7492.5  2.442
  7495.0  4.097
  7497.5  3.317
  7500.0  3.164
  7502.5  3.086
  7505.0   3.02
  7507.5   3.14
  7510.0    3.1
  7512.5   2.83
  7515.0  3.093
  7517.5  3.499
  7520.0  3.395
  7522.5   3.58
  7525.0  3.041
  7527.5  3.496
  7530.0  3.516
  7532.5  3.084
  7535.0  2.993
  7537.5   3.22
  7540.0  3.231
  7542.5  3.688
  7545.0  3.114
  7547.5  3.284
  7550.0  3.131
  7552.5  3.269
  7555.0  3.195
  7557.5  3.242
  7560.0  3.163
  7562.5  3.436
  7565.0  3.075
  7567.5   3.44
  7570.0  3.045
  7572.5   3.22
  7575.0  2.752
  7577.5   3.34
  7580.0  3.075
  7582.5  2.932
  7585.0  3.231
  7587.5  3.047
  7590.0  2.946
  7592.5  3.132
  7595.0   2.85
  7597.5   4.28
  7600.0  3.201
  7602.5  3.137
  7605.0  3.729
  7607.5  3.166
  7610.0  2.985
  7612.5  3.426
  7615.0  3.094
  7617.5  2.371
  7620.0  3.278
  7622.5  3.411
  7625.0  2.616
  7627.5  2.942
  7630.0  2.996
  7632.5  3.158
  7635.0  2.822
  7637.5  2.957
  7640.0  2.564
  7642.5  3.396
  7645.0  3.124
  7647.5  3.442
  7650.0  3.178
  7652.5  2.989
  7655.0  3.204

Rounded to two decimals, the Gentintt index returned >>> 3.79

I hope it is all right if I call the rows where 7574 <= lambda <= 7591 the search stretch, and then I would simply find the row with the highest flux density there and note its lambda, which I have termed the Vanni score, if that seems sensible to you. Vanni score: 7577.5 Angstrom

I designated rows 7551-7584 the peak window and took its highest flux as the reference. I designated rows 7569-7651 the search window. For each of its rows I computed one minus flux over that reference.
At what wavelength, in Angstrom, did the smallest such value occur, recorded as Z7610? 7597.5 Angstrom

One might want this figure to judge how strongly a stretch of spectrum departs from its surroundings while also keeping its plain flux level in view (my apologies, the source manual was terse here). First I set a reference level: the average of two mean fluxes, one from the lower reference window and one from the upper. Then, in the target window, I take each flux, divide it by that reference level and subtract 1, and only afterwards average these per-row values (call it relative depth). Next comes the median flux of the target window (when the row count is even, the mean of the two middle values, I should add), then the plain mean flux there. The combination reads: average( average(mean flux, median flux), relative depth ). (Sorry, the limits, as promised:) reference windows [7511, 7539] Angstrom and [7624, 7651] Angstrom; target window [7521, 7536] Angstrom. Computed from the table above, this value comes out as 1.67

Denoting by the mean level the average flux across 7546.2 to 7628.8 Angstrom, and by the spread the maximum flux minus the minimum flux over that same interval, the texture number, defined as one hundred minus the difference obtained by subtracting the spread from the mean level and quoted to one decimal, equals 98.7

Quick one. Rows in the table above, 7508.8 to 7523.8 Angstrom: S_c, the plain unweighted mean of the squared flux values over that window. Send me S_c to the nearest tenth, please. 10.6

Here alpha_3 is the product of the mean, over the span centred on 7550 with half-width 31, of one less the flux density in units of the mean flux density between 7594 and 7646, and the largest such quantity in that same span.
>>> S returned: -0.005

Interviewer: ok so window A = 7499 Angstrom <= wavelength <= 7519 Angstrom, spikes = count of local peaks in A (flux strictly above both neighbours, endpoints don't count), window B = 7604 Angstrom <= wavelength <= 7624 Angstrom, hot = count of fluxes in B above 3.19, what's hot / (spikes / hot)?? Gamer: 16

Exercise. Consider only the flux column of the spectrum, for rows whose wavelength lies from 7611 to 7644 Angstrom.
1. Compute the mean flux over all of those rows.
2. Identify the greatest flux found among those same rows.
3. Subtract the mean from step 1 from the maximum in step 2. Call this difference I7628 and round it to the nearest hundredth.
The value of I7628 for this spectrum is 0.42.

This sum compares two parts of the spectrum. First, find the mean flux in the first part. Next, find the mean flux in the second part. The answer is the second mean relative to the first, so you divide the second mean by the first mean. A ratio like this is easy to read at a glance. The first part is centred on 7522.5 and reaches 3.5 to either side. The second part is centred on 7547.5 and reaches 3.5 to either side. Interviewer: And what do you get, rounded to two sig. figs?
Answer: 0.95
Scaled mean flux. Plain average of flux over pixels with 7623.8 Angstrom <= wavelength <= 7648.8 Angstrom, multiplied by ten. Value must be 30.0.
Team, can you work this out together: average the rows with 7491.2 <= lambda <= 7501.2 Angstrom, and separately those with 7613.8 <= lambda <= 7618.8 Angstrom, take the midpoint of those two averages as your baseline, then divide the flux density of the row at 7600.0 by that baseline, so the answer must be 1.069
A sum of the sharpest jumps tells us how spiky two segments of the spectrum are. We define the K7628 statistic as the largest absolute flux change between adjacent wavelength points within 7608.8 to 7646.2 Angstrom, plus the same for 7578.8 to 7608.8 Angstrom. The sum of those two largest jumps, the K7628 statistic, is 2.3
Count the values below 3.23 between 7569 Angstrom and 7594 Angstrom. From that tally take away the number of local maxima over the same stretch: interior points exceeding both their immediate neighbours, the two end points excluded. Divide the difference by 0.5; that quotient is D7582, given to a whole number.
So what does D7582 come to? 10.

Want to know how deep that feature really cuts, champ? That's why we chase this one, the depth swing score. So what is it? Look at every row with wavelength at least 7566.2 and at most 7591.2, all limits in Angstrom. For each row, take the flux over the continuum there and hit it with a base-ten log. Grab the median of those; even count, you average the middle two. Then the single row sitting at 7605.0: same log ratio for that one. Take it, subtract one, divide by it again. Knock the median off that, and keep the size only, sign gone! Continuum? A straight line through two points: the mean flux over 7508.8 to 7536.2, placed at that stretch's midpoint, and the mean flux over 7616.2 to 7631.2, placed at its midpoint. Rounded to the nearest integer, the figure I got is 9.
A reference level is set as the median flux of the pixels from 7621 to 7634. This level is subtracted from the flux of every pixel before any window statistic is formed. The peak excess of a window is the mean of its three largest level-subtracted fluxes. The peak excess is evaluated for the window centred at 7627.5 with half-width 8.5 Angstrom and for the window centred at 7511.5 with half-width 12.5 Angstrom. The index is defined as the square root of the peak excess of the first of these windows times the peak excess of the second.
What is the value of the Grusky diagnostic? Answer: 0.38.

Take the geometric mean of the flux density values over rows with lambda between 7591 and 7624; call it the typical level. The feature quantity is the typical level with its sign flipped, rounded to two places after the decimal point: -3.21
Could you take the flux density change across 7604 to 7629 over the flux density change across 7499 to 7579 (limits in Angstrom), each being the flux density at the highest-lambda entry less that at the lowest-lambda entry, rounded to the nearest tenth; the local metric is -4.5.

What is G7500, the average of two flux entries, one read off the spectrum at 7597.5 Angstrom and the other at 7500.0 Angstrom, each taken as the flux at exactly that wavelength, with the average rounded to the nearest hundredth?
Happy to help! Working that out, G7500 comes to 3.72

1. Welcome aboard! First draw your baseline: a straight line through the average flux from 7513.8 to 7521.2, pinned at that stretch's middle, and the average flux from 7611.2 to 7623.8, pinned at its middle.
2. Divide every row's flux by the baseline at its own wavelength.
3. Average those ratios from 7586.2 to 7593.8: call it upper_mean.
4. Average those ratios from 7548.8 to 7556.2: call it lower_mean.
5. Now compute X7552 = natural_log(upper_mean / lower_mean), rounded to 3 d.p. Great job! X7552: -0.025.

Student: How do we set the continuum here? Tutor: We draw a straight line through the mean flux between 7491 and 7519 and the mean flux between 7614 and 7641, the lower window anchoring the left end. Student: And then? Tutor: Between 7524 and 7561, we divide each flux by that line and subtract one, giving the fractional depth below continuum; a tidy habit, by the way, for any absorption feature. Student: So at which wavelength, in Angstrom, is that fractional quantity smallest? 7535.0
